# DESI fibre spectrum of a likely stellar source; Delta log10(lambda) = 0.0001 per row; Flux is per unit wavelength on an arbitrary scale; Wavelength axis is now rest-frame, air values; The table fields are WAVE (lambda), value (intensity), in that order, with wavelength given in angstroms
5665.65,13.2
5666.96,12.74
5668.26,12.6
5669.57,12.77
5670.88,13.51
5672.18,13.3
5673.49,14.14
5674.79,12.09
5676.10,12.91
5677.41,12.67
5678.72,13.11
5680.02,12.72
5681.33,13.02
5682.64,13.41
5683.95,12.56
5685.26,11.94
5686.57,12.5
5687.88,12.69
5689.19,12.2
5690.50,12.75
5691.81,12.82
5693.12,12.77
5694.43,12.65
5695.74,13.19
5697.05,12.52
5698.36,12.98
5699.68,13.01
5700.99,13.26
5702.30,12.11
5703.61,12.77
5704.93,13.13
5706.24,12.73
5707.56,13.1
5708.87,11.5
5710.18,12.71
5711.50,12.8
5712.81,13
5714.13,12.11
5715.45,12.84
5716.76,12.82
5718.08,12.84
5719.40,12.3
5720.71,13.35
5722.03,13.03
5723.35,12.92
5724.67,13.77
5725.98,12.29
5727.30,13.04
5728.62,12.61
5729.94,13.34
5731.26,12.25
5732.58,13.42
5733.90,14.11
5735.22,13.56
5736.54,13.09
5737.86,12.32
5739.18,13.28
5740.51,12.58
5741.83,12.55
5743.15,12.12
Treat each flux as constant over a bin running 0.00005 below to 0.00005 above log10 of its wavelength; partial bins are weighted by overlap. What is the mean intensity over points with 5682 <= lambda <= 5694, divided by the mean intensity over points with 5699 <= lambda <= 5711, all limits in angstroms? 0.994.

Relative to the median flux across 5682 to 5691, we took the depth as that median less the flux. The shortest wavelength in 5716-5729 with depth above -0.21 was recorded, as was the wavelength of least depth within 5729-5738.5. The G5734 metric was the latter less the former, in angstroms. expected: 14.5 angstroms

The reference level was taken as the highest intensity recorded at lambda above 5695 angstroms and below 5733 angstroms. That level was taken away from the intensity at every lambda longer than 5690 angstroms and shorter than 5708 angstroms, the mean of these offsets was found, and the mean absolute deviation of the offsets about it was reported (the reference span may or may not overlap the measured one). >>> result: 0.23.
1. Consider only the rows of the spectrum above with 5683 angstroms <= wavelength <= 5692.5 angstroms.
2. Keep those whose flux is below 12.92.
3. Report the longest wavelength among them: 5691.81 angstroms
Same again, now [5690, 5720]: 5719.40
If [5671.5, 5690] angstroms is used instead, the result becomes 5689.19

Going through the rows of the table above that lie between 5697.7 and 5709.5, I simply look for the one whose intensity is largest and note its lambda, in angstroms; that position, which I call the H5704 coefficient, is 5700.99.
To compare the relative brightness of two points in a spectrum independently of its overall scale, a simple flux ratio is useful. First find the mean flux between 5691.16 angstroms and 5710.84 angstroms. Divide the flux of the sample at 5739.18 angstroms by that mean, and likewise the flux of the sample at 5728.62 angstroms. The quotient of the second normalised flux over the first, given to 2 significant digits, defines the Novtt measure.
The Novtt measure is 0.95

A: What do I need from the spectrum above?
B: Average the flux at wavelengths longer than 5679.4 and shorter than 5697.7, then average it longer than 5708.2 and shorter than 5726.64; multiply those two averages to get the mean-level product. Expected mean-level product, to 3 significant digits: 162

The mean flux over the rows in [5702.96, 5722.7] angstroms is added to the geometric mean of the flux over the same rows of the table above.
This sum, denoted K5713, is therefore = 25.5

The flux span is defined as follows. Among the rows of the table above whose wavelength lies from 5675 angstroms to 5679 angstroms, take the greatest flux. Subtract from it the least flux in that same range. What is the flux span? 0.44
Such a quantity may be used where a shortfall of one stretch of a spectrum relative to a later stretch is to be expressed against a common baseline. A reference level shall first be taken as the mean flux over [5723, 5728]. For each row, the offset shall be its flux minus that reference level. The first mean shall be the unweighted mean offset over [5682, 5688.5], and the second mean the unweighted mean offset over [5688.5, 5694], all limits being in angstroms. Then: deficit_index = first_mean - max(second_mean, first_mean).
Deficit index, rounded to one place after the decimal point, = 0.0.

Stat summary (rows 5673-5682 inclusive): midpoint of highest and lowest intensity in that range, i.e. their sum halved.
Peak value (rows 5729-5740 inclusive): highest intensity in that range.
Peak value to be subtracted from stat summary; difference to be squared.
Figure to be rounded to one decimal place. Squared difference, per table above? 1.0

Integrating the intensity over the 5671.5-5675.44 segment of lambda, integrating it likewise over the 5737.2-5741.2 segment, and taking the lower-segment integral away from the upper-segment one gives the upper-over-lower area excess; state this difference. -1.2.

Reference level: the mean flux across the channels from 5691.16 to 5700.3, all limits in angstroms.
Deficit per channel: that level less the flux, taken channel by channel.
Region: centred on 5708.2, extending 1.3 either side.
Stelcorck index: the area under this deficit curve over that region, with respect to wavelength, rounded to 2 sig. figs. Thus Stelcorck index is 1.4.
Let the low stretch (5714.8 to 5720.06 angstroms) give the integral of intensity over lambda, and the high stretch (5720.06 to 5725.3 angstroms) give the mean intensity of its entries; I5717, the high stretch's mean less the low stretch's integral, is -53.6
